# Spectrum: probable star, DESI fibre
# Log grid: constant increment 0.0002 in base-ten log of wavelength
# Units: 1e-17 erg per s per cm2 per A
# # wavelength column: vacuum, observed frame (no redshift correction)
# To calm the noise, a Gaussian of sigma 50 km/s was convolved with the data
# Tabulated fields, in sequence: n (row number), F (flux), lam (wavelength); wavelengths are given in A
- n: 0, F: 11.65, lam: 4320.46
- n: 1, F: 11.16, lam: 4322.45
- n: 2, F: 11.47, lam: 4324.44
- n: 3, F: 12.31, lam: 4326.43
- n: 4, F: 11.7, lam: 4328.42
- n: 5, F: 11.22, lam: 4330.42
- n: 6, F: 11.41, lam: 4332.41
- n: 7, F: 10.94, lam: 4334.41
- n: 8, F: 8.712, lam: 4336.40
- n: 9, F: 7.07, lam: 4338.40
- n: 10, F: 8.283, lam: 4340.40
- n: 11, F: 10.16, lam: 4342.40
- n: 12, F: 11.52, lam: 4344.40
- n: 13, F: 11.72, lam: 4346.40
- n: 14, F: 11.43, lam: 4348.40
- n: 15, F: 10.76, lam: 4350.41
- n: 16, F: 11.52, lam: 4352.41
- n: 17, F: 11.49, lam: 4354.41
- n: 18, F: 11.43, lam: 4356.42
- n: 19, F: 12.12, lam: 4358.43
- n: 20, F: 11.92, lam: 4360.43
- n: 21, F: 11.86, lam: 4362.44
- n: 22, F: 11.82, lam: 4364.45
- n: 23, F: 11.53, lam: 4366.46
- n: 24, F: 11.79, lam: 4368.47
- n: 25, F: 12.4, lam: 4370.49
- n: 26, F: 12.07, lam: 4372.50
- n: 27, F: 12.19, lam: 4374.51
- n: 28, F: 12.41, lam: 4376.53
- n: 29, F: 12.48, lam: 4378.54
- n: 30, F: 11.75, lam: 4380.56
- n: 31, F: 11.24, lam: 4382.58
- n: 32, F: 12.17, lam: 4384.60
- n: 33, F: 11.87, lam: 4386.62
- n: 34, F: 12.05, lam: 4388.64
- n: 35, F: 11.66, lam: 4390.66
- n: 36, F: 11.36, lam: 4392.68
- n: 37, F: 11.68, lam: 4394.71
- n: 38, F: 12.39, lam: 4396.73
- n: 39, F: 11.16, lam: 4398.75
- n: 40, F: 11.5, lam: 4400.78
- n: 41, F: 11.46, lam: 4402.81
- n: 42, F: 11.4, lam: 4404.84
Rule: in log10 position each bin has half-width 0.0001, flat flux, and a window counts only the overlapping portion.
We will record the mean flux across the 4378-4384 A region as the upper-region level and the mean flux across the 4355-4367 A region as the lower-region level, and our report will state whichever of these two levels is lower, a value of 11.8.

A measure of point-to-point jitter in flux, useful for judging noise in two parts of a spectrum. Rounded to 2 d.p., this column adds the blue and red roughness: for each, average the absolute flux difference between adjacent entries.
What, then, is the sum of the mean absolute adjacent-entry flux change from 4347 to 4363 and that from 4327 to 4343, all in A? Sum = 1.51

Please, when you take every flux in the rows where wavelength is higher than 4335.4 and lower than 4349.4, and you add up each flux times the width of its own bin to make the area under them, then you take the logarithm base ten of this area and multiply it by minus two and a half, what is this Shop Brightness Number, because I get -5.35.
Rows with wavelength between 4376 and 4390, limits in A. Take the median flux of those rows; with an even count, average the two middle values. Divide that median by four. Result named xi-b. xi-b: 3.01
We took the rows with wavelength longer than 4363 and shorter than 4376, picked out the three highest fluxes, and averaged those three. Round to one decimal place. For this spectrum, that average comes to 12.2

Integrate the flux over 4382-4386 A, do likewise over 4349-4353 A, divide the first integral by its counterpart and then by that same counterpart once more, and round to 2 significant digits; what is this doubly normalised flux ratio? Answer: 0.024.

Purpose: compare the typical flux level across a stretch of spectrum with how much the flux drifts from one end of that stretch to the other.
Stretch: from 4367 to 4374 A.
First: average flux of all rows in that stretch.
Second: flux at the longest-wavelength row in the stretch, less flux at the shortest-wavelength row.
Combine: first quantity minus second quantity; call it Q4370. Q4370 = 11.8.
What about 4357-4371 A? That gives 11.6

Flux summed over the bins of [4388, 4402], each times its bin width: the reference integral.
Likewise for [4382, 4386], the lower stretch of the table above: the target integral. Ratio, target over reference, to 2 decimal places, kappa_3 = 0.29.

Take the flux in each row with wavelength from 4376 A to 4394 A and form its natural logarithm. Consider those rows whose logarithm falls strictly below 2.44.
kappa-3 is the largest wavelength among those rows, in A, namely 4392.68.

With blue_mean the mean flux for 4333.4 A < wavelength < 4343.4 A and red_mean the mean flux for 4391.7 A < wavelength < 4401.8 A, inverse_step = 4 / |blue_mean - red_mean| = 1.5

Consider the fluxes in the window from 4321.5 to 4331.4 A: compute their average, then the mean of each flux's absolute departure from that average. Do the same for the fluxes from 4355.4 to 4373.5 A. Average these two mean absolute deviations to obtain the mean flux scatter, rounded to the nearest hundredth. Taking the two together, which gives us 0.28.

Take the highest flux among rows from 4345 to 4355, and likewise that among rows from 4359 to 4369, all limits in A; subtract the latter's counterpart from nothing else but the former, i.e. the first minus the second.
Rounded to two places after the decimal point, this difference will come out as -0.20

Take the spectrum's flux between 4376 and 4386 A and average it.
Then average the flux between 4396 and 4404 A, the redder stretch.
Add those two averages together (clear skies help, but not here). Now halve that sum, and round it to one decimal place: 11.8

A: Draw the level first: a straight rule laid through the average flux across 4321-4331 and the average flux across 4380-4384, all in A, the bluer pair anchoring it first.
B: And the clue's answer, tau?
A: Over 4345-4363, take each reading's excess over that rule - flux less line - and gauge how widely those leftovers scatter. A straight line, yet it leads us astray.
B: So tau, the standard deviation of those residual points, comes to 0.4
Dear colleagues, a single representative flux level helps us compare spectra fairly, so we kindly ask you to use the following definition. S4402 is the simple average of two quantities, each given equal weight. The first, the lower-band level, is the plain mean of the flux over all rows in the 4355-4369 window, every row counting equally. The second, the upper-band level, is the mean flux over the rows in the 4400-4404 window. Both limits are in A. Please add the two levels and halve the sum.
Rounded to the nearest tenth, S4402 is 11.6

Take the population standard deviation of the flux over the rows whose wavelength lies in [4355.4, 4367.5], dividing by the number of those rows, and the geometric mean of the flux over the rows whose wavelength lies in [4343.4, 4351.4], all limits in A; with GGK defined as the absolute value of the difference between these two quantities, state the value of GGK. 11.1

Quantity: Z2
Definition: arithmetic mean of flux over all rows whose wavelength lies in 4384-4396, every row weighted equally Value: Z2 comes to 11.8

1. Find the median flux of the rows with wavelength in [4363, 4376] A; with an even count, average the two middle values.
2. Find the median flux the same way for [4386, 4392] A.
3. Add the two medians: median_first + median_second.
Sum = 23.8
